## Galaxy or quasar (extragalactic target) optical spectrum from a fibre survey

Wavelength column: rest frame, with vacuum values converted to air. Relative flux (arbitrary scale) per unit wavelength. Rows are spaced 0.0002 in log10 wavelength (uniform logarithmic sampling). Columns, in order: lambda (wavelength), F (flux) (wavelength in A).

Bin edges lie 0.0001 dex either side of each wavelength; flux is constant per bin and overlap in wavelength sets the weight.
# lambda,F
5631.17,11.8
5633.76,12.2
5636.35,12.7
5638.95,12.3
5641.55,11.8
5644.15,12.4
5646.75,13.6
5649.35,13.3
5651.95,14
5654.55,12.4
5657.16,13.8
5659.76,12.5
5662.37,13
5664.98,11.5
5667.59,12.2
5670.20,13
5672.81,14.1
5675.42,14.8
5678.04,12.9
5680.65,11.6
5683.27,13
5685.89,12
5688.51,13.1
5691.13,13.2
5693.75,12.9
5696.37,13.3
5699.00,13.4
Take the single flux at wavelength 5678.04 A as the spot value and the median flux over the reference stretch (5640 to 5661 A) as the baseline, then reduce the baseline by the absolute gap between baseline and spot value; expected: 12.9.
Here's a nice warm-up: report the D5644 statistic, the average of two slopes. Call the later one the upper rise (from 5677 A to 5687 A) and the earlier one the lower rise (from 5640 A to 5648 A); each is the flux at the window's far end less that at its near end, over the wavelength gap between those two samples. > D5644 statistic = 0.12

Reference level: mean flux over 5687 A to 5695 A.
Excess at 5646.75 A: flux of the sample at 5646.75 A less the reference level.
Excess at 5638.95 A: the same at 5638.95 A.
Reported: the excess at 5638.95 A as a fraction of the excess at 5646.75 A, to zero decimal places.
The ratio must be -1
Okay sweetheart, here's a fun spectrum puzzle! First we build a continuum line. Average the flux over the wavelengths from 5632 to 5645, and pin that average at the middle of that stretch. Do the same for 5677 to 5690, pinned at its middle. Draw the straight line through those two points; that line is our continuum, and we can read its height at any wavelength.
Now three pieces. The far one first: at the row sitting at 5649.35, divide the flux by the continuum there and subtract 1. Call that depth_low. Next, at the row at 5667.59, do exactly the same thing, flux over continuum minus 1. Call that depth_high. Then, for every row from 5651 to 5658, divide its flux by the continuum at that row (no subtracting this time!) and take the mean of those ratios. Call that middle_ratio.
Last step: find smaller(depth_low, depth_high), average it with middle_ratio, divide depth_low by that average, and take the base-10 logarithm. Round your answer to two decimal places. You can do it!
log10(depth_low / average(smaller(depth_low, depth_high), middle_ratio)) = -0.83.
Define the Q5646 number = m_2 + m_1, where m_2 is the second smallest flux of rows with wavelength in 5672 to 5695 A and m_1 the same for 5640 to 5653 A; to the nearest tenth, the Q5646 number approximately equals 24.4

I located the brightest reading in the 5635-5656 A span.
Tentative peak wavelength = 5651.95 A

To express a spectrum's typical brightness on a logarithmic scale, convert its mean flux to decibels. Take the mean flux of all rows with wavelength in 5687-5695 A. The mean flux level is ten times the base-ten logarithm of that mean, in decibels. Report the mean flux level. 11.2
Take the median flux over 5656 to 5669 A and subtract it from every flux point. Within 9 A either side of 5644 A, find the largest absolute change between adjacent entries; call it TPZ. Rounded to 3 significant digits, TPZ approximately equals 1.20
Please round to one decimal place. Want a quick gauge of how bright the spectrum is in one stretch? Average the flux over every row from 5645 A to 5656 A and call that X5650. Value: 13.3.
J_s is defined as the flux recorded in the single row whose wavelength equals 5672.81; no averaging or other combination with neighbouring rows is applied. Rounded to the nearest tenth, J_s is 14.1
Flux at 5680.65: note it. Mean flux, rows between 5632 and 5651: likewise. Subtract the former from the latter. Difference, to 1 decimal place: 1.0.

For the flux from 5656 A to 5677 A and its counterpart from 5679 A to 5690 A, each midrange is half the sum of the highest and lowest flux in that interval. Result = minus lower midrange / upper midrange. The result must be -1.06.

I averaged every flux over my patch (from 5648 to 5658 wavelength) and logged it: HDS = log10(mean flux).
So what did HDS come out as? 1.13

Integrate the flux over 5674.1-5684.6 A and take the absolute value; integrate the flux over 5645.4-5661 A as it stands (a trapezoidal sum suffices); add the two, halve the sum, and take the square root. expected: 13.1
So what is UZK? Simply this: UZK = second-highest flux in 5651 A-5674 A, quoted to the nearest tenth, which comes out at 14.0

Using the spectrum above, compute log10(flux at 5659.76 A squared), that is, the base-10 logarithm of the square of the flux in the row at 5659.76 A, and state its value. 2.19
